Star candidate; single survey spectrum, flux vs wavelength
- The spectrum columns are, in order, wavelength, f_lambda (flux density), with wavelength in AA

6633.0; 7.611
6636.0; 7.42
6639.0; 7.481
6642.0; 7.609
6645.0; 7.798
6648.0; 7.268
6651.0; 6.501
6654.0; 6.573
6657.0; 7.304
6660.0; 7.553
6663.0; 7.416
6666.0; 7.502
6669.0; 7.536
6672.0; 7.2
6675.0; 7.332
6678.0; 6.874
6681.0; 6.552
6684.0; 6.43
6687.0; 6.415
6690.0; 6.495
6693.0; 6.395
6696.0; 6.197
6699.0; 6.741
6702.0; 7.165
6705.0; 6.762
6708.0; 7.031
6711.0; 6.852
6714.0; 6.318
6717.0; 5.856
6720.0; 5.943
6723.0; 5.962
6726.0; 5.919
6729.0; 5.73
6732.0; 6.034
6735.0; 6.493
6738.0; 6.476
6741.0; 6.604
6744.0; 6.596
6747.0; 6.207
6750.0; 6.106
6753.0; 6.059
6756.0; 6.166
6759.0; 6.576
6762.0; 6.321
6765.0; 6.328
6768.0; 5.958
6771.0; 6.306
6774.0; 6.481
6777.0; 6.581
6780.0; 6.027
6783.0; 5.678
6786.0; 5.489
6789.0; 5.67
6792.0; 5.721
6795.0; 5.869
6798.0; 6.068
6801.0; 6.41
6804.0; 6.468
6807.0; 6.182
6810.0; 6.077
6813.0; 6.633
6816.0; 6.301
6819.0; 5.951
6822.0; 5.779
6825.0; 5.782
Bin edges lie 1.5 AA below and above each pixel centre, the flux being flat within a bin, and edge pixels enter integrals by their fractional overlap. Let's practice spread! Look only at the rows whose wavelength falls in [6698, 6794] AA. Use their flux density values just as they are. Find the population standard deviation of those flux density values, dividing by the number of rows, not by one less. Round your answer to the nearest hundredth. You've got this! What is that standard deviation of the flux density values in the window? 0.41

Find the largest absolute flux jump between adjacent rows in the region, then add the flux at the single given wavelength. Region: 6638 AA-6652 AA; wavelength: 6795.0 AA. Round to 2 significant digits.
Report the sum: 6.6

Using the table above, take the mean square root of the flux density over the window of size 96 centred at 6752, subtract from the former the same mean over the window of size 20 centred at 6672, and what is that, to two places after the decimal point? -0.20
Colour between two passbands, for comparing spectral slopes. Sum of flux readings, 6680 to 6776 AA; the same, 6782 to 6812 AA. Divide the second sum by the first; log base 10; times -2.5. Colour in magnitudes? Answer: 1.3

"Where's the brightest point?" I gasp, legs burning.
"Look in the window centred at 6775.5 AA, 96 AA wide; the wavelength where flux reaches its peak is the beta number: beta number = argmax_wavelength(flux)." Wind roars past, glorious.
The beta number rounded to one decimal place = 6813.0 AA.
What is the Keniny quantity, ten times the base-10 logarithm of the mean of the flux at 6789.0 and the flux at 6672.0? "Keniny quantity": 8.09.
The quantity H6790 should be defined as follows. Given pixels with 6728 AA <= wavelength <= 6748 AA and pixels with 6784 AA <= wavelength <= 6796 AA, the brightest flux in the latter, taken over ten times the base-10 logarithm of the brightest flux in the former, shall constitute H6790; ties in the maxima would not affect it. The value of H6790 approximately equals 0.72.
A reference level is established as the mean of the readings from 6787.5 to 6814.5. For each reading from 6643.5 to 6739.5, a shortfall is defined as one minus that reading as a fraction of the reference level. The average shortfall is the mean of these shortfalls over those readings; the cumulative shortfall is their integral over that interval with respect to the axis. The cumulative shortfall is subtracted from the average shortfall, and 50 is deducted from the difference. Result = -40.9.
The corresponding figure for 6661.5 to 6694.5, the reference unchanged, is -45.8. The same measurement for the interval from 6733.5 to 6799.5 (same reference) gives -49.5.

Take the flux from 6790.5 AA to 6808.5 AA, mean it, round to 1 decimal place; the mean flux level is 6.1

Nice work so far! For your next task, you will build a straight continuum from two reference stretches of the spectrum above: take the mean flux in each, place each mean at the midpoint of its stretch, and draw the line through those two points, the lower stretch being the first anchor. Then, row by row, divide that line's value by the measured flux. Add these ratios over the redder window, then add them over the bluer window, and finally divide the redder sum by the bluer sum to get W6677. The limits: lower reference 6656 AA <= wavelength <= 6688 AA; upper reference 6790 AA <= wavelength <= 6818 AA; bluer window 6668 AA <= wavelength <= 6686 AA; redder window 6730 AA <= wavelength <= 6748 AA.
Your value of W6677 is 1.02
